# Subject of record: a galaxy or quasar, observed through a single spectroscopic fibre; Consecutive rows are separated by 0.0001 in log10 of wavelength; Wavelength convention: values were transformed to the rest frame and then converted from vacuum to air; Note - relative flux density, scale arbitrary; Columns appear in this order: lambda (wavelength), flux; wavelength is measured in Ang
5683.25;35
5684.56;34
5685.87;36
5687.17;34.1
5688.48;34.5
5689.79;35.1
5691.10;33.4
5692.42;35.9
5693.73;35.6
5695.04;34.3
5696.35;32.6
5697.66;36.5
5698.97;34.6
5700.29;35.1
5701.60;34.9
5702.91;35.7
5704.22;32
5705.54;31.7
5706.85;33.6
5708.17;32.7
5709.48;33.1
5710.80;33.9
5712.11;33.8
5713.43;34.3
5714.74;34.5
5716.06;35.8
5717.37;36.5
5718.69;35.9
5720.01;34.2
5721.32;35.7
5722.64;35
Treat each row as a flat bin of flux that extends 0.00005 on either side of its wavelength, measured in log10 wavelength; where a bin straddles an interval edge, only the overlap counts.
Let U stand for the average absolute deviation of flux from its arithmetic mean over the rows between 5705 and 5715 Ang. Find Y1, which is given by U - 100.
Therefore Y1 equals -99.3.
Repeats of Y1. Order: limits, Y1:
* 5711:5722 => -99.1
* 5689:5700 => -99.0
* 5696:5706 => -98.5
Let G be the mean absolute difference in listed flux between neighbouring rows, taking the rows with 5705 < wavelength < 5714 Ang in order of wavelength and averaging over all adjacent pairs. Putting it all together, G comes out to 0.77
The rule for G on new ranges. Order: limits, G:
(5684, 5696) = 1.34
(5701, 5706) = 1.60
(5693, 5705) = 1.75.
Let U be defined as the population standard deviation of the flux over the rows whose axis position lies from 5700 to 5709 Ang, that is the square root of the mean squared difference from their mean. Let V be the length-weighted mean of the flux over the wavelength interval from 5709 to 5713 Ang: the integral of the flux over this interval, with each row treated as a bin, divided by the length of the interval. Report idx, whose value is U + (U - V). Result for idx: -30.7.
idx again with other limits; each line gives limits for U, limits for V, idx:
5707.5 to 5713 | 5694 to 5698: -33.5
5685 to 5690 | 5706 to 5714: -32.1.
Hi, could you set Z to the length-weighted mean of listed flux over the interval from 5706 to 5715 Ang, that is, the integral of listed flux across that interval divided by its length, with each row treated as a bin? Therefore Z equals 33.6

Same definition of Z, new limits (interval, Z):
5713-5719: 35.4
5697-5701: 35.4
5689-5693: 34.7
